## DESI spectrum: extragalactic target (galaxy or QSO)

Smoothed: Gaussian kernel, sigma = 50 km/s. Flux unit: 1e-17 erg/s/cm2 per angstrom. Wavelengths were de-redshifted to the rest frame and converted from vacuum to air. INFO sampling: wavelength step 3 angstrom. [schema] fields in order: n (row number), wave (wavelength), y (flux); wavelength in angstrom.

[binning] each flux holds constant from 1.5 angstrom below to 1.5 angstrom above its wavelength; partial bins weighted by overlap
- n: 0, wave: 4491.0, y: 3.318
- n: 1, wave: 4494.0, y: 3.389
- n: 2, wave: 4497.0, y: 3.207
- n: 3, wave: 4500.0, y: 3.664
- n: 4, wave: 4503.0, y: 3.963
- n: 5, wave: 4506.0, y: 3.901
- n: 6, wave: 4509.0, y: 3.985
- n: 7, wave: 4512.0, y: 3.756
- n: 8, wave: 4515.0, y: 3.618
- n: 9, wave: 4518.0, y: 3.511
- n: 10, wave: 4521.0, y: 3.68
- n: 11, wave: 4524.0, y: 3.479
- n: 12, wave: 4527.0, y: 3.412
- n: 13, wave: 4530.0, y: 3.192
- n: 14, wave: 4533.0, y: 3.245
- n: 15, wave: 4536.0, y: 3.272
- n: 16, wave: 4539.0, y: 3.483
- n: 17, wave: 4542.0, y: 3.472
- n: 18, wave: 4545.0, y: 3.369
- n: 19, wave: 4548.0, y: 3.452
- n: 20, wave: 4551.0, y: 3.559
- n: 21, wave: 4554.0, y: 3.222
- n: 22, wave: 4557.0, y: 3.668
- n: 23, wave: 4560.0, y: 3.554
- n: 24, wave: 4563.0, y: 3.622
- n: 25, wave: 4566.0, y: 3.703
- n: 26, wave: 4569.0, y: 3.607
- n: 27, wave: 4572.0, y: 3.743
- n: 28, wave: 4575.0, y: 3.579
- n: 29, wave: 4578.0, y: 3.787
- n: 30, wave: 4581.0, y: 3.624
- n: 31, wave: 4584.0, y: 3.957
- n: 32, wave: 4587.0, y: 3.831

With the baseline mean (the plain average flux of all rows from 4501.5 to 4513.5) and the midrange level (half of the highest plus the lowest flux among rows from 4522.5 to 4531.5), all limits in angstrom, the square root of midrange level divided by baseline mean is 0.92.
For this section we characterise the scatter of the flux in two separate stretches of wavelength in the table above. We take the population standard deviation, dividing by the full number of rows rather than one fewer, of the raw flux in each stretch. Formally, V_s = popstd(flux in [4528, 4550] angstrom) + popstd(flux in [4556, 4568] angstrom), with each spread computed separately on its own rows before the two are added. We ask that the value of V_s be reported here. 0.17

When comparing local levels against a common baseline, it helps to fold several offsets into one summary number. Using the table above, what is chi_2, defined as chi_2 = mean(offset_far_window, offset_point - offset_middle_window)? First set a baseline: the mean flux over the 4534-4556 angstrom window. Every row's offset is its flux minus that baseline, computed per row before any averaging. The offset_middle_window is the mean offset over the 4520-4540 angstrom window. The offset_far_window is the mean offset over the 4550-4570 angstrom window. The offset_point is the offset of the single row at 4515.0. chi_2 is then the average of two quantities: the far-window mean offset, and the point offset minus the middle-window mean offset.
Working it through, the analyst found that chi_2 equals 0.19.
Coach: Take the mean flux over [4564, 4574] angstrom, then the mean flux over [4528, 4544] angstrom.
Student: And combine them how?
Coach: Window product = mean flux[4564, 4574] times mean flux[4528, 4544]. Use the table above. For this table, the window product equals 12.3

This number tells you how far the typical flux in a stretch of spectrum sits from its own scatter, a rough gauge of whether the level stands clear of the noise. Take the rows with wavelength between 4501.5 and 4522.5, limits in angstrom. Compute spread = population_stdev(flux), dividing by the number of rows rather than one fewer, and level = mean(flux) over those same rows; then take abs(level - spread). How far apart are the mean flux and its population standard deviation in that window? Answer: 3.6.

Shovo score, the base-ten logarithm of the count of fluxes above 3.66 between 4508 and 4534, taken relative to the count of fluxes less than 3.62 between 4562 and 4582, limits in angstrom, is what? 0.2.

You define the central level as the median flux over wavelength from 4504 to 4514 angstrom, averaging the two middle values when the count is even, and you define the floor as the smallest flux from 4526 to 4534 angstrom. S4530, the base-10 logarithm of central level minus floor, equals -0.15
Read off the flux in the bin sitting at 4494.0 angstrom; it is 3.389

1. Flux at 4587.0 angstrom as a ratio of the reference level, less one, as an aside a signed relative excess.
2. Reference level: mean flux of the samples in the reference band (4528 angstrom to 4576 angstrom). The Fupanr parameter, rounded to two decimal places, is 0.10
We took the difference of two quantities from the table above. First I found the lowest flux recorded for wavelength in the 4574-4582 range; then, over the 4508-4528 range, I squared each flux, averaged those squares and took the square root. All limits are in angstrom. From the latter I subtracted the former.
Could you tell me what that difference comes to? 0.1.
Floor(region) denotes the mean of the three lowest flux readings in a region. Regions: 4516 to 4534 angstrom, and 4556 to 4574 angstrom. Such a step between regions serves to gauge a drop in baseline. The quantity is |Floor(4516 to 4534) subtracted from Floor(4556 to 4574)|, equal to 0.31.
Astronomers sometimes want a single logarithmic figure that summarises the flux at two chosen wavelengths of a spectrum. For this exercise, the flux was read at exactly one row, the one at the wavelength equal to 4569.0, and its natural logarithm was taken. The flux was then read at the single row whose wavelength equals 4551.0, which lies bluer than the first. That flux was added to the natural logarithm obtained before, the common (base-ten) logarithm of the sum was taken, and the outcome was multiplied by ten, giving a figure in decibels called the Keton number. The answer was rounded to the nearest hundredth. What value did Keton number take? 6.85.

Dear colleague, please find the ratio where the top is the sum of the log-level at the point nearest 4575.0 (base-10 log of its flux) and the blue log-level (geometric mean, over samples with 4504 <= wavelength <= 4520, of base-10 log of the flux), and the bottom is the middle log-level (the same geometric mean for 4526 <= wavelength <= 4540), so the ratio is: 2.16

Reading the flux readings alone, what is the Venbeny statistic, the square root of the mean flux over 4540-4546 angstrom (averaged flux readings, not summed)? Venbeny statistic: 1.85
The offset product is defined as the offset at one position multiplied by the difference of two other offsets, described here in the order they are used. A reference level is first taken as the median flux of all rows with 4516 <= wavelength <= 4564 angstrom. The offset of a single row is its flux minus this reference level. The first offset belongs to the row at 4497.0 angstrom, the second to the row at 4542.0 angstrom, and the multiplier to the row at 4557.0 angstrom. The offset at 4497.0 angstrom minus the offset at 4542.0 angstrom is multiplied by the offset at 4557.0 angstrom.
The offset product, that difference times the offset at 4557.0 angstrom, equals -0.051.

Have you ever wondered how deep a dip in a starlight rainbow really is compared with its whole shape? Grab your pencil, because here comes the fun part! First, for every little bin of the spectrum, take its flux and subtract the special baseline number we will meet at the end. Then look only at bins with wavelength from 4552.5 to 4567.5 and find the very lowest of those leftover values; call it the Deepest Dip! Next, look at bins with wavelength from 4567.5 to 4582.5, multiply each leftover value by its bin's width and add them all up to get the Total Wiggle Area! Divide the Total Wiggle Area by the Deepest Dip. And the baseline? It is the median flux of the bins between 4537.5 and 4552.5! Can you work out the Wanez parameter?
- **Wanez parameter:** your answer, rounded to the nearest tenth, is -11.8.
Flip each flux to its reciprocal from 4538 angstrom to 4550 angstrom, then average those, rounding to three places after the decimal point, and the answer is 0.290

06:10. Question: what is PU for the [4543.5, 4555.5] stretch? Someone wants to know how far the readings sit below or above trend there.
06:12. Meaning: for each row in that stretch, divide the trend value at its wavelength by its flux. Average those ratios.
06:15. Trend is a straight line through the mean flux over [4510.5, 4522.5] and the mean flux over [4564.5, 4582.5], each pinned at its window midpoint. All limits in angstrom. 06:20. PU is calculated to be 1.078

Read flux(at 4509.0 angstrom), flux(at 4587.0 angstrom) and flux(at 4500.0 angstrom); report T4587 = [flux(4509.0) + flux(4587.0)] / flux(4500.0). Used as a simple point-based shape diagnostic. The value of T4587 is 2.13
